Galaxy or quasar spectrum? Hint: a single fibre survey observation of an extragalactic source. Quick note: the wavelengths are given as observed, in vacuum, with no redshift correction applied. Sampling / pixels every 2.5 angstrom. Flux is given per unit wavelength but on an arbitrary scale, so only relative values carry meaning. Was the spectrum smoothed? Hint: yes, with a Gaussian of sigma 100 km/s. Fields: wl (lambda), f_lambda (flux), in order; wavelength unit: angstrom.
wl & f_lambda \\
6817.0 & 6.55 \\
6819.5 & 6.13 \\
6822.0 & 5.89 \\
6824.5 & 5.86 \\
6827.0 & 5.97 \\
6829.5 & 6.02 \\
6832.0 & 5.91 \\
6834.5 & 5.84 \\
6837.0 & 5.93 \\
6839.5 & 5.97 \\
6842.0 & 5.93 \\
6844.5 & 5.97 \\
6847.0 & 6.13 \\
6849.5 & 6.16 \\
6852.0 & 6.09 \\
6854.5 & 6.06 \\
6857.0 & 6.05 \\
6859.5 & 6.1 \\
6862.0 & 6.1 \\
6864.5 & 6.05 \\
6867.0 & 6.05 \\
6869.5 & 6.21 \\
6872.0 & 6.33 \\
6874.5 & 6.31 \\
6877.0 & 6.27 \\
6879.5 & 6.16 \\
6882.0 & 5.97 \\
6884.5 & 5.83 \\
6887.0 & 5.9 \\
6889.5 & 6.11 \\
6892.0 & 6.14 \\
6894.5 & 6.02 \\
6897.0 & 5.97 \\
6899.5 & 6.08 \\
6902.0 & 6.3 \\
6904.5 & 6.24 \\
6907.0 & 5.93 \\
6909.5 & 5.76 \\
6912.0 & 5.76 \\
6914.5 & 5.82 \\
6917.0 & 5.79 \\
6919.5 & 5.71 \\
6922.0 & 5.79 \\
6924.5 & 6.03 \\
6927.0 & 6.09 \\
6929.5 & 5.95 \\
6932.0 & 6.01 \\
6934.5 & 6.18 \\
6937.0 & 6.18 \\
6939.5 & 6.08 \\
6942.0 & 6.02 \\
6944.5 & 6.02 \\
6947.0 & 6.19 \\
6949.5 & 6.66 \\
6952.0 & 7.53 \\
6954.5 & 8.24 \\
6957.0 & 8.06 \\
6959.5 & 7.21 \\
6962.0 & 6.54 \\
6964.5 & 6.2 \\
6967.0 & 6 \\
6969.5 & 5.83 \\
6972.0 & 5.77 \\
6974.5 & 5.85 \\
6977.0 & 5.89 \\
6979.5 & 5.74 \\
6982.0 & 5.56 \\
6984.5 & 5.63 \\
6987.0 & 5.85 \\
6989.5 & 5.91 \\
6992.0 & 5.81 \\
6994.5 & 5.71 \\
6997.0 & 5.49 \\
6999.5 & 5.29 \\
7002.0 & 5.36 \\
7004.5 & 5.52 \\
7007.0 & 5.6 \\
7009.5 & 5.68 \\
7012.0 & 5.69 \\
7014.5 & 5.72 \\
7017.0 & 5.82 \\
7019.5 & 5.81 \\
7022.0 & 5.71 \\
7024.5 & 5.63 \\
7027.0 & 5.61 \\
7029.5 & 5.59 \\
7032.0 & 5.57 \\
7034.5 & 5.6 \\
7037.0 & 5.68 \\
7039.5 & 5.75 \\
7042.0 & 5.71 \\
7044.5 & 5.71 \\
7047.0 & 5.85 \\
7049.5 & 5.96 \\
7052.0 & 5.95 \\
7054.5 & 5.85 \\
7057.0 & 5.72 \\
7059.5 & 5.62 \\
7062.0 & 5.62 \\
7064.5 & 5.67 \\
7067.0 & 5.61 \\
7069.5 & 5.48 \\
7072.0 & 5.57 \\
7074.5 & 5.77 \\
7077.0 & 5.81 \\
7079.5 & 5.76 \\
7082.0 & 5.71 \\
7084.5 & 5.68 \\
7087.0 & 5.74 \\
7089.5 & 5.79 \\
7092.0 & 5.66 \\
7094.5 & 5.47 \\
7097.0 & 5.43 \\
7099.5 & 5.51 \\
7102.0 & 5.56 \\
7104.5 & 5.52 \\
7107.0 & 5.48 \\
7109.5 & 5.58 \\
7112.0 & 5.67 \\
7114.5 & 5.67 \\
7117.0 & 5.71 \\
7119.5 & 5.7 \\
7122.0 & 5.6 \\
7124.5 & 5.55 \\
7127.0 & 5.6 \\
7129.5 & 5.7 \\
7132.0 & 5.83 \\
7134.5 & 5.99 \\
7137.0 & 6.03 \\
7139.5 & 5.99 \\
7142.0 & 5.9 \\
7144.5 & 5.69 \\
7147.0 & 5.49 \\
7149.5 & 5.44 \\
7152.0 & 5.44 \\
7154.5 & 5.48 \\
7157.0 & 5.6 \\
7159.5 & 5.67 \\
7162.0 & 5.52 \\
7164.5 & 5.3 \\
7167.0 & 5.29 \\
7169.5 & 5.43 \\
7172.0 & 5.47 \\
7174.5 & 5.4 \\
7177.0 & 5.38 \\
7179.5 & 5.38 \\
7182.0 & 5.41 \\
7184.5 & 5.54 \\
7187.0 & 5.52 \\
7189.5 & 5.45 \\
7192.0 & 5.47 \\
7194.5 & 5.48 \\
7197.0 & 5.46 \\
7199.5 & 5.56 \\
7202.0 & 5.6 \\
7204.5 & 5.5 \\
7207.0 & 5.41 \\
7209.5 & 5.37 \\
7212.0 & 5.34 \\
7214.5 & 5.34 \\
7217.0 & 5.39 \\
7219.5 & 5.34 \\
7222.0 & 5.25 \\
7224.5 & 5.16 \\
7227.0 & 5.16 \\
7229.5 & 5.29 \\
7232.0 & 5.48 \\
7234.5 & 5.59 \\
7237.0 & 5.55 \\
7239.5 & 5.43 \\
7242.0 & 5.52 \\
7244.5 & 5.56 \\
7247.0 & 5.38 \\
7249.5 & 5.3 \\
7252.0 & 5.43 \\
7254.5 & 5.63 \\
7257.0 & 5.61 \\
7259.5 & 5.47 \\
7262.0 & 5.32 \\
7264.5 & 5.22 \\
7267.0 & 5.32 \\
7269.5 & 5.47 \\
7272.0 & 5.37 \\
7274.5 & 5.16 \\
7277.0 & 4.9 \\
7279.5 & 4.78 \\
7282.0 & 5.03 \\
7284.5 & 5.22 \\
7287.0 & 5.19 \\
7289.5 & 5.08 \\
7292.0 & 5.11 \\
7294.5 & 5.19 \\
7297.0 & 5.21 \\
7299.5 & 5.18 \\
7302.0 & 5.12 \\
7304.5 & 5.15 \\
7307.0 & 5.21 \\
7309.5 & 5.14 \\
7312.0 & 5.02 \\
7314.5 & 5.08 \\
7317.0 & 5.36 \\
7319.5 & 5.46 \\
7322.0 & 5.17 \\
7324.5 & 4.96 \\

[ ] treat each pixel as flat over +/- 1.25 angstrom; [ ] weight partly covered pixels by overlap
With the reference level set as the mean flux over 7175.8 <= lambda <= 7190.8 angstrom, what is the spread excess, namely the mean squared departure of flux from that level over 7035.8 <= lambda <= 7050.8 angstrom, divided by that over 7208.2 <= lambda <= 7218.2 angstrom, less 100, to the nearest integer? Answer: -85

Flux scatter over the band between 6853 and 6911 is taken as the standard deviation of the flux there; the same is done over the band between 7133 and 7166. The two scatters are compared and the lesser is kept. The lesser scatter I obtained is 0.15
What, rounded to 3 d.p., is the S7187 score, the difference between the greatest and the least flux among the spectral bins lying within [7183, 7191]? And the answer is 0.090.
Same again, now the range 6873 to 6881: 0.150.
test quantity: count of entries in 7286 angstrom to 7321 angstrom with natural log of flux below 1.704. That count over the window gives 14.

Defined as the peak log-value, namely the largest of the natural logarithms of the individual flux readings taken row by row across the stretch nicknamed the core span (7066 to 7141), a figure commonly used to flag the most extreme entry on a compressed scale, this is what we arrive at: 1.80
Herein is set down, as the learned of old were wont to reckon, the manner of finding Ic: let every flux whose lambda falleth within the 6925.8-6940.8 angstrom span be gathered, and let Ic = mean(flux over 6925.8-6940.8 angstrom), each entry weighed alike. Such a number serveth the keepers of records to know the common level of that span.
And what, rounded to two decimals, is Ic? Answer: 6.08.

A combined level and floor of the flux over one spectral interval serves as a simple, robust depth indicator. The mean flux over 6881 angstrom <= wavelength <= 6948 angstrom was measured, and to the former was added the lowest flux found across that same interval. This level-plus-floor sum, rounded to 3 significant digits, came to 11.7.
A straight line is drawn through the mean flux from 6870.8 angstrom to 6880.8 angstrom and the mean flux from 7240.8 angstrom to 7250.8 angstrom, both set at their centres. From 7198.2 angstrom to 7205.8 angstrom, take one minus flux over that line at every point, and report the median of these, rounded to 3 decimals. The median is -0.003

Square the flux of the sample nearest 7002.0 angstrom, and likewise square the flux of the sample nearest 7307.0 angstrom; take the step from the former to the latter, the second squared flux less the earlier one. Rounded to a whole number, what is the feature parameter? -2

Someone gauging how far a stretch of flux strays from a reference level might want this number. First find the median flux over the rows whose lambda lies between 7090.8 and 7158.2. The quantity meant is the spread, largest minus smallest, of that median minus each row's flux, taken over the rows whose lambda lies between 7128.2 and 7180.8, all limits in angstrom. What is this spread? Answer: 0.74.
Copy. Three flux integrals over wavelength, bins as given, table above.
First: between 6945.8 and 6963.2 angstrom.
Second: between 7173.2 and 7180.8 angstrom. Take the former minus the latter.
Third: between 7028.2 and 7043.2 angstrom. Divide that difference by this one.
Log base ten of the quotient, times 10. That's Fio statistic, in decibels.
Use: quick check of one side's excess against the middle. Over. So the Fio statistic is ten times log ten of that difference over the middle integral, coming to 0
